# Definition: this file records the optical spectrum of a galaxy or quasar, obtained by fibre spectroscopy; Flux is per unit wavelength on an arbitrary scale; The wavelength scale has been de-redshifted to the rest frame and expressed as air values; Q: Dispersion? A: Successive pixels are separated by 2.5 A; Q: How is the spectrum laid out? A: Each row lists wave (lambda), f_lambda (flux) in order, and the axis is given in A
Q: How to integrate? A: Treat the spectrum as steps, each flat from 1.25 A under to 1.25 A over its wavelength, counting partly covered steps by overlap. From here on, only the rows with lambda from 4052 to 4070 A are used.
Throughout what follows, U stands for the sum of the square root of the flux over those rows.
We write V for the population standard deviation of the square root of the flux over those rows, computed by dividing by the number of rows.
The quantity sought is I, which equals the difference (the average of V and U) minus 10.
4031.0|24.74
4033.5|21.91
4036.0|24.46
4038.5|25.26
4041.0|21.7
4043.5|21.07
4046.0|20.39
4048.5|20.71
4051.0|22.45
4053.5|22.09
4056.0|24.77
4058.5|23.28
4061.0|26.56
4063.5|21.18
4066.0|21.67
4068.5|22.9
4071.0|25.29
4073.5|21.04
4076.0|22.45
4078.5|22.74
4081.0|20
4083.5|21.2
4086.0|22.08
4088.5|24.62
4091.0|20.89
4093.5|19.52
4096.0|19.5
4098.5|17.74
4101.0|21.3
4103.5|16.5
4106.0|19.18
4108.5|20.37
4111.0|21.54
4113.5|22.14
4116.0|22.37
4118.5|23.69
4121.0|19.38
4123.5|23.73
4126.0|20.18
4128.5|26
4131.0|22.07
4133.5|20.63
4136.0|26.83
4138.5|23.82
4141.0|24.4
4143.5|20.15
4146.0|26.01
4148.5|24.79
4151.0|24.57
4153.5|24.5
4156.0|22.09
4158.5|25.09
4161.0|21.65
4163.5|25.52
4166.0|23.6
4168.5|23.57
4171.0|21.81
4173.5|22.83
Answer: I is 6.9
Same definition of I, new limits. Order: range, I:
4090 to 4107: 5.4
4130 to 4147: 7.0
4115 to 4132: 6.7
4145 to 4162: 7.3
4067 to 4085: 6.6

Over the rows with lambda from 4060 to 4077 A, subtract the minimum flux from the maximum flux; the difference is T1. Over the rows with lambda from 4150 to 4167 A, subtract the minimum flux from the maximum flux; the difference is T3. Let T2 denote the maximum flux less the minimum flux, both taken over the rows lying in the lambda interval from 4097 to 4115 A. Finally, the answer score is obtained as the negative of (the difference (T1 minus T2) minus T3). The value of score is 4.0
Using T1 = 5.5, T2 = 5.6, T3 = 3.9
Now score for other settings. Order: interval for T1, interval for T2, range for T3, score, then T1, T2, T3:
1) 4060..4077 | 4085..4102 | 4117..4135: 8.0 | 5.5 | 6.9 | 6.6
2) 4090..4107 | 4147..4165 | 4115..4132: 5.7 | 4.8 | 3.9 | 6.6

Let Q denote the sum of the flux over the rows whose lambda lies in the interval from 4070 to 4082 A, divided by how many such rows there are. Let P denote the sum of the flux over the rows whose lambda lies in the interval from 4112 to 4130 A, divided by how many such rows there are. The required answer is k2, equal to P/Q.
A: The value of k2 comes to 1.01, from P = 22.5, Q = 22.3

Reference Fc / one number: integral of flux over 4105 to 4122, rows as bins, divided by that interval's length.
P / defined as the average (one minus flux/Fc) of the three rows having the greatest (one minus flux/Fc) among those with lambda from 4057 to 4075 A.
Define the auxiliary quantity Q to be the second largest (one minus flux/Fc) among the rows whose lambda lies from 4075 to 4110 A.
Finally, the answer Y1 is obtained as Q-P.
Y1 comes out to 0.17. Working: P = 0.00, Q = 0.17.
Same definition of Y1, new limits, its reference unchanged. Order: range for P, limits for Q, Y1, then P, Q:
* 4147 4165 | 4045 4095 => 0.13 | -0.07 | 0.06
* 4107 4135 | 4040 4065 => -0.03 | 0.06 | 0.03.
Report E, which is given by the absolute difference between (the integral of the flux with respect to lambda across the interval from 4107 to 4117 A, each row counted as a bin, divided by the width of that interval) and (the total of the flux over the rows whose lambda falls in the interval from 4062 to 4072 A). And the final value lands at 69.5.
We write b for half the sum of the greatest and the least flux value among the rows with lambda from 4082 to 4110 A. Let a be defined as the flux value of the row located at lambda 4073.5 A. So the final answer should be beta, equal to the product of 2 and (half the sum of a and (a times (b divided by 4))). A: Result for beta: 129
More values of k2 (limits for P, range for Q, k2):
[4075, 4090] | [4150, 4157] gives 0.94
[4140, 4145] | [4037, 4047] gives 1.01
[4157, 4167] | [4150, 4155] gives 0.98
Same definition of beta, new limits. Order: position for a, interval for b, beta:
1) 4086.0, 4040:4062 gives 152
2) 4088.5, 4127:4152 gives 169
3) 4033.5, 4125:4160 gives 151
